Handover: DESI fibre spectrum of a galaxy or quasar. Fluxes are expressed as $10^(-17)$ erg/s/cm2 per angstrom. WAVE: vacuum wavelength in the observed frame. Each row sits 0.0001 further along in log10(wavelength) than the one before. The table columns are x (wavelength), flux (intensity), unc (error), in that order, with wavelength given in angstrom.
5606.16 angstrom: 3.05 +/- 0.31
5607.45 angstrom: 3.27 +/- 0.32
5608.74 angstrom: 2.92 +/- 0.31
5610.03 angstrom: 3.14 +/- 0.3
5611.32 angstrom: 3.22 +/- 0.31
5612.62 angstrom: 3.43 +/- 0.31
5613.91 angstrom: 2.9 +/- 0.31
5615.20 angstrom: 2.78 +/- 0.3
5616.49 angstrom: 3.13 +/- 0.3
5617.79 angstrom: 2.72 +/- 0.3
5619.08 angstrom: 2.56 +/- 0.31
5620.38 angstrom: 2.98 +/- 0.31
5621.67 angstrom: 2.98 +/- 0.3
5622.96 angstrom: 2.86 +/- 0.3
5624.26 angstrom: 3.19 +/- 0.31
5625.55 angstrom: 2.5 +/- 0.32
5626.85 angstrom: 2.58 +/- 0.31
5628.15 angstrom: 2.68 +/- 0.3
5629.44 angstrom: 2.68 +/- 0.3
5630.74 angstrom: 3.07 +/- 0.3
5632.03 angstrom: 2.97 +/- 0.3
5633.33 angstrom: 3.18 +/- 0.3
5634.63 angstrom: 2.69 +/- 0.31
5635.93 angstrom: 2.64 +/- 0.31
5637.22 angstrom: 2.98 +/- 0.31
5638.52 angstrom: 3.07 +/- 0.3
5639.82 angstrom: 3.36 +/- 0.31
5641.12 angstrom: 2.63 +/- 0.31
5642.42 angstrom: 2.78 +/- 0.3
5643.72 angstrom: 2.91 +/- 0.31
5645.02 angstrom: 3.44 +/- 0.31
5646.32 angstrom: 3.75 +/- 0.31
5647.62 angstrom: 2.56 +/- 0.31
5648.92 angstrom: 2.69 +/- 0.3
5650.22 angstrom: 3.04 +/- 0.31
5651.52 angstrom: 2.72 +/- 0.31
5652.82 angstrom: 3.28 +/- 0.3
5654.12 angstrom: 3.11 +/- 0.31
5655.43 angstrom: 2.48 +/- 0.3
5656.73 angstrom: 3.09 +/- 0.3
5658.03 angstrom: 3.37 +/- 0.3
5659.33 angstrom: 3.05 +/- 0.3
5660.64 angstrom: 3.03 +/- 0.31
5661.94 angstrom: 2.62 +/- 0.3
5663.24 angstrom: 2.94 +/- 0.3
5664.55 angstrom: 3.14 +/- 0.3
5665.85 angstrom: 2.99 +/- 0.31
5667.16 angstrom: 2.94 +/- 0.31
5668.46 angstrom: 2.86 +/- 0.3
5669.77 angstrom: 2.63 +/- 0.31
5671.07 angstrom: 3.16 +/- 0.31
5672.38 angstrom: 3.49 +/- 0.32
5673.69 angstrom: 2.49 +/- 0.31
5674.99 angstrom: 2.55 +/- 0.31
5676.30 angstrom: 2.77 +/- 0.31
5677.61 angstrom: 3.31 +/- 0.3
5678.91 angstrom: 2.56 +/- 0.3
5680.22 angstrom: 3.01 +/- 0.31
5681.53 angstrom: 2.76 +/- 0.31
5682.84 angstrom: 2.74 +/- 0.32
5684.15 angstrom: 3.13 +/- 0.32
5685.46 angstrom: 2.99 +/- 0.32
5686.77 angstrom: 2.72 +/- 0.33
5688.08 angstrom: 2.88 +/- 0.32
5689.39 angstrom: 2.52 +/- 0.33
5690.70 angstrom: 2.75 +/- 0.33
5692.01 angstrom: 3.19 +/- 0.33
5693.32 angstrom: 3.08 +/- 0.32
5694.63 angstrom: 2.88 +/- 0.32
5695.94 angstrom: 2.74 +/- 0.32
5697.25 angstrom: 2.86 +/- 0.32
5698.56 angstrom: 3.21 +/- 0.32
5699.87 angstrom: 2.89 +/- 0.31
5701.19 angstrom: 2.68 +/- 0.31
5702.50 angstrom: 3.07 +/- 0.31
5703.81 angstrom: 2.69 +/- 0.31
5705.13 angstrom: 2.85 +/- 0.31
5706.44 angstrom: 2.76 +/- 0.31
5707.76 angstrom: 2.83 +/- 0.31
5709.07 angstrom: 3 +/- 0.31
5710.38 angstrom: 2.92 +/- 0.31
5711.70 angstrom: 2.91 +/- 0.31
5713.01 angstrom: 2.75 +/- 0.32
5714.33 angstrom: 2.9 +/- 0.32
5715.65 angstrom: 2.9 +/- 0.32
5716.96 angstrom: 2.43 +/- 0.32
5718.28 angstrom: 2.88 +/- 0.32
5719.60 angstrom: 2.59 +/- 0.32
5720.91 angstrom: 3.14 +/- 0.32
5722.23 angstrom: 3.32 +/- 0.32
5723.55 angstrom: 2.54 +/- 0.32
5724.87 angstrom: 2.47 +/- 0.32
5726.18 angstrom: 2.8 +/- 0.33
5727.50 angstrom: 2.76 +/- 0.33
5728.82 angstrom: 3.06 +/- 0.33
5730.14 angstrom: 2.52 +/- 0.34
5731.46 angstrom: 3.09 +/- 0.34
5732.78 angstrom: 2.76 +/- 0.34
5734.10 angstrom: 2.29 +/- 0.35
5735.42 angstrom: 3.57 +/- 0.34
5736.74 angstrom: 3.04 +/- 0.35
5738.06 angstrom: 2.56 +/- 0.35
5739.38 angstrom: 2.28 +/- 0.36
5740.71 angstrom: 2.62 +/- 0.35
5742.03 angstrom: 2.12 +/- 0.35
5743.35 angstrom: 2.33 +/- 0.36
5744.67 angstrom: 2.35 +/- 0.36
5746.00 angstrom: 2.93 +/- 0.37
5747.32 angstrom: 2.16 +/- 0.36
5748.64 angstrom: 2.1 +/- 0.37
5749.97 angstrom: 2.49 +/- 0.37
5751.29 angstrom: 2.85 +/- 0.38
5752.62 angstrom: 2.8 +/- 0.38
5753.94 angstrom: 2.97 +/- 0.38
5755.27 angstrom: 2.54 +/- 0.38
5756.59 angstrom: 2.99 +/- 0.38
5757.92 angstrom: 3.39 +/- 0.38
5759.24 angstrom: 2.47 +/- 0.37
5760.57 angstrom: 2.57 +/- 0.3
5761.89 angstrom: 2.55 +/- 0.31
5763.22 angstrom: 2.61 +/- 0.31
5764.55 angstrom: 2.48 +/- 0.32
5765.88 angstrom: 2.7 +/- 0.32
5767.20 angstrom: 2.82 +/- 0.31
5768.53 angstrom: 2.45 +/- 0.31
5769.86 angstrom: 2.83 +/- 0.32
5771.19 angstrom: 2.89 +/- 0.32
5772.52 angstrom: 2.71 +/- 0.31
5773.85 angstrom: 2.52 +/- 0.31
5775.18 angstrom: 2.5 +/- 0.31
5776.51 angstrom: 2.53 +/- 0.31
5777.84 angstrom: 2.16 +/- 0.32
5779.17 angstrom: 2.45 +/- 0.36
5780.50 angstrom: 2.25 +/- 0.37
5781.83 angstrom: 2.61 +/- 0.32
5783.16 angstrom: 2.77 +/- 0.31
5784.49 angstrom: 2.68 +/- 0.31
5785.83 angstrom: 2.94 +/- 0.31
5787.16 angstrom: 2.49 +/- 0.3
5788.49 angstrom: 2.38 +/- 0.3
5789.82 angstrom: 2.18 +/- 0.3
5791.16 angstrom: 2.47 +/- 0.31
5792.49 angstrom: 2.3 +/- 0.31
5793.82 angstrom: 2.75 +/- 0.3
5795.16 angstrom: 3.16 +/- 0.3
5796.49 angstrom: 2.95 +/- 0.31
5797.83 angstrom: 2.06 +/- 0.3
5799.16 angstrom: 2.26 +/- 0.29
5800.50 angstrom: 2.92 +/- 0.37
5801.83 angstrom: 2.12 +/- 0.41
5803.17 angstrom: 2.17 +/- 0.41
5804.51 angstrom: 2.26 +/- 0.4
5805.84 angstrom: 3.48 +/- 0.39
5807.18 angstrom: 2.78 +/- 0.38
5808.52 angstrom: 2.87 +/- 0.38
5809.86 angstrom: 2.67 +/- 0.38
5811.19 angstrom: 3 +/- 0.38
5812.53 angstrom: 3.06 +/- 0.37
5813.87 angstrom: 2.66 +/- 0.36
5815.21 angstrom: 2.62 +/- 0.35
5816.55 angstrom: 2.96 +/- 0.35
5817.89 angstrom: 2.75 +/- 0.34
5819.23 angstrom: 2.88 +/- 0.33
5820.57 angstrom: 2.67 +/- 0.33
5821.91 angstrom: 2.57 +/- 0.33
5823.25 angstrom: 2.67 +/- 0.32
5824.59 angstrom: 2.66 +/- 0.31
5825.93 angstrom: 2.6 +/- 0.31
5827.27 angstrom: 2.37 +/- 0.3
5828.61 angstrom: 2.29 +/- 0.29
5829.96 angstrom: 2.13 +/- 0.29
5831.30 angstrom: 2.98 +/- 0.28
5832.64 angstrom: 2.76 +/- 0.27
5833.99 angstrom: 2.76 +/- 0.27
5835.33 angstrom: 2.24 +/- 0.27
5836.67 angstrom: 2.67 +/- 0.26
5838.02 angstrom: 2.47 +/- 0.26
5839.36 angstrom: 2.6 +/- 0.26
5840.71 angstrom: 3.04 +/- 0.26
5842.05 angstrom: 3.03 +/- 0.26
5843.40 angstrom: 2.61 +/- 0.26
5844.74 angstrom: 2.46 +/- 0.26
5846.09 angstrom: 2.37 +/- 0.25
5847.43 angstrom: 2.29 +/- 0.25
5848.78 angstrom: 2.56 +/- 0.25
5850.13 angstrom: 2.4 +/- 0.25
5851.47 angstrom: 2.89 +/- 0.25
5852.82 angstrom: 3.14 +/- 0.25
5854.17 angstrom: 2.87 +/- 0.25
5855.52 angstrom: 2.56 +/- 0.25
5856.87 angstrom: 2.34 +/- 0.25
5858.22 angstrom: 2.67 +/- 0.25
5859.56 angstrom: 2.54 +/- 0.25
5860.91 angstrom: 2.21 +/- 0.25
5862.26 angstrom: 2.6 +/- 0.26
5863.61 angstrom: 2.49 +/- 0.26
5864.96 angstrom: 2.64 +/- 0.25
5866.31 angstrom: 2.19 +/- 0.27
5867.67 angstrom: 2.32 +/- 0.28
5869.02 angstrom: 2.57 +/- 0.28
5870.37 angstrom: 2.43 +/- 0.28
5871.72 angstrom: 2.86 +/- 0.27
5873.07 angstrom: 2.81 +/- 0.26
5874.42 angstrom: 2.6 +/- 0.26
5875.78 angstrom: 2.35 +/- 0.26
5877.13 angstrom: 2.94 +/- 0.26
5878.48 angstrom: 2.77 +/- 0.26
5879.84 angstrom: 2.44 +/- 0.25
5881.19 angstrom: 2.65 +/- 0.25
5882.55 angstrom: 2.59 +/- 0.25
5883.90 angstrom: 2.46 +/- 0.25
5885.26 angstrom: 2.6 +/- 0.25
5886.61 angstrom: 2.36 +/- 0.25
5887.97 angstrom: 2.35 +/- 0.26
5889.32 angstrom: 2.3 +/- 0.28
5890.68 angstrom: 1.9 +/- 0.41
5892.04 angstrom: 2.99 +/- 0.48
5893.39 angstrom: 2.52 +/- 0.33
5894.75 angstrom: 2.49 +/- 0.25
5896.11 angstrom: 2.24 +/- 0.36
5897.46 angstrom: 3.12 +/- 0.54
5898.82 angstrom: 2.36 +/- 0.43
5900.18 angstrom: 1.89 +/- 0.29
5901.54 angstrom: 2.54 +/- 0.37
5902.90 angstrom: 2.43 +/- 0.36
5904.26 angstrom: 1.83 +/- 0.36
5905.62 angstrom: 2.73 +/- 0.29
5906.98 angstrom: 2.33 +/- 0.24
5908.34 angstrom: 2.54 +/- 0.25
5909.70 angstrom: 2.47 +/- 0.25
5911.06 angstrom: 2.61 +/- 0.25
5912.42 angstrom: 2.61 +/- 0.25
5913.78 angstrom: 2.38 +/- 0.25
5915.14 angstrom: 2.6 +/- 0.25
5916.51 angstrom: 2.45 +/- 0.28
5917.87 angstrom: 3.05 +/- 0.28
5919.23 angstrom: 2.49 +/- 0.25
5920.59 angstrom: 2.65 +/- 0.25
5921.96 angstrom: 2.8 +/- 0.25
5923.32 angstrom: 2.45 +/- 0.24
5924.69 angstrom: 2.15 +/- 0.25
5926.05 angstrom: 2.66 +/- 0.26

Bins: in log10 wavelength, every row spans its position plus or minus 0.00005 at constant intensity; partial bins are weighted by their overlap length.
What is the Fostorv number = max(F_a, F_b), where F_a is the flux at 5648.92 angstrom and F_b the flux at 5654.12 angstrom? 3.11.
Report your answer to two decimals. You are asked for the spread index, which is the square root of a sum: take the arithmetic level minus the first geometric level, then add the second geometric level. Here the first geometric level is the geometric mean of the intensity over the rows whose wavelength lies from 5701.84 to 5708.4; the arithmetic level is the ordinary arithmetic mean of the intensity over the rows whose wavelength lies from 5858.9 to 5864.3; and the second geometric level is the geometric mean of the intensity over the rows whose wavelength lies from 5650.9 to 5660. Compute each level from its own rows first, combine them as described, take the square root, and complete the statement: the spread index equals 1.62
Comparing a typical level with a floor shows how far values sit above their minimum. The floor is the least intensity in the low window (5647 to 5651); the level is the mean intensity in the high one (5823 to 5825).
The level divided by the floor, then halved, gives 0.52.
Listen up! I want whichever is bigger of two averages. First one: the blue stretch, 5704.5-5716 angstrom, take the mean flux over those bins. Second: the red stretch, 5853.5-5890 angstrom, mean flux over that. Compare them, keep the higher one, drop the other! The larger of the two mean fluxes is 2.87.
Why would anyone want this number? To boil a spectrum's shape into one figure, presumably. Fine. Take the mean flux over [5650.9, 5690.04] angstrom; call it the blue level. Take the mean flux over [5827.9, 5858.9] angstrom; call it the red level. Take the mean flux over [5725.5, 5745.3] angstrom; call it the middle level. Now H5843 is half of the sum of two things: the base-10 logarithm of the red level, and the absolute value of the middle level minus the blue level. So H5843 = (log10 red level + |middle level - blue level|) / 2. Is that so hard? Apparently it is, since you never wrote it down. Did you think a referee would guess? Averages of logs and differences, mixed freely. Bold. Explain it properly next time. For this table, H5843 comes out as 0.33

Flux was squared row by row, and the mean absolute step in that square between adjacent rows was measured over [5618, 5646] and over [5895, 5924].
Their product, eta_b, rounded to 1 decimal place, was 2.9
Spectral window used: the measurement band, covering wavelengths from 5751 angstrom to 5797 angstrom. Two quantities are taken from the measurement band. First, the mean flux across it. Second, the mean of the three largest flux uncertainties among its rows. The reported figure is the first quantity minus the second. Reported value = 2.27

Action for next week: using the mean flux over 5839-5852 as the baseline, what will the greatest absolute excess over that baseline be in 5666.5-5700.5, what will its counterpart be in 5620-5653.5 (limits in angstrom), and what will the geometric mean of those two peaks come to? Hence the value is 1.0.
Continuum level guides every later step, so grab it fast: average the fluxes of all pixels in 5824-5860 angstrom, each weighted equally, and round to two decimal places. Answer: 2.60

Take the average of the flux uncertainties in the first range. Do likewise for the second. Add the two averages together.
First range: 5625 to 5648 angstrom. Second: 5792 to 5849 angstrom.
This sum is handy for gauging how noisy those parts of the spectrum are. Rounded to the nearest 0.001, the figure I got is 0.622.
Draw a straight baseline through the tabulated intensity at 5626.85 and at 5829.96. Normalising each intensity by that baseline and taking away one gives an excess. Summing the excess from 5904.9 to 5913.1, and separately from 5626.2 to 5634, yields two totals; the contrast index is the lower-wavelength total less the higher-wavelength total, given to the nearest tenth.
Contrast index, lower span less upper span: -1.2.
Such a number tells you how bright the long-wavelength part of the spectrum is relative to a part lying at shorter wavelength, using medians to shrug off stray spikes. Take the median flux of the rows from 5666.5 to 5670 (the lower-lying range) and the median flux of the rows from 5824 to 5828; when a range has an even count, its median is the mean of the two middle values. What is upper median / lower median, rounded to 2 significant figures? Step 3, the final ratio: 0.91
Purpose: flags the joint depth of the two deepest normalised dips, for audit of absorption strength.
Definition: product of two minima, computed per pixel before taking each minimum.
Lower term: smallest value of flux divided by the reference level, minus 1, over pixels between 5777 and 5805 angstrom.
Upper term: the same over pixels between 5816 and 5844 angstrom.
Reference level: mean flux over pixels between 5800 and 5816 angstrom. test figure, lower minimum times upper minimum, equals 0.052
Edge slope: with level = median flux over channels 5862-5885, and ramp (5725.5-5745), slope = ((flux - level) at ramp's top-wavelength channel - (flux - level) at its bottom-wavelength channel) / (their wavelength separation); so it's -0.02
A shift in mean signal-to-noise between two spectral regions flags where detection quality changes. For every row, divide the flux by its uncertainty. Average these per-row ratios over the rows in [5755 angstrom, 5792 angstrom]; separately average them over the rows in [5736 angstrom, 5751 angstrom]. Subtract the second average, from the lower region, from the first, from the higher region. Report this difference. 1.2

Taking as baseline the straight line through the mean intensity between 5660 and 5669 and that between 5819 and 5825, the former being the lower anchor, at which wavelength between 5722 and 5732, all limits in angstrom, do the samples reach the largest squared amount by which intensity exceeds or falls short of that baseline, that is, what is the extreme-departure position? 5722.23 angstrom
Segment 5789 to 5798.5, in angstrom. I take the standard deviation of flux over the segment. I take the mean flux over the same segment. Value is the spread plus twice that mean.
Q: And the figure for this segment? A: 5.5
